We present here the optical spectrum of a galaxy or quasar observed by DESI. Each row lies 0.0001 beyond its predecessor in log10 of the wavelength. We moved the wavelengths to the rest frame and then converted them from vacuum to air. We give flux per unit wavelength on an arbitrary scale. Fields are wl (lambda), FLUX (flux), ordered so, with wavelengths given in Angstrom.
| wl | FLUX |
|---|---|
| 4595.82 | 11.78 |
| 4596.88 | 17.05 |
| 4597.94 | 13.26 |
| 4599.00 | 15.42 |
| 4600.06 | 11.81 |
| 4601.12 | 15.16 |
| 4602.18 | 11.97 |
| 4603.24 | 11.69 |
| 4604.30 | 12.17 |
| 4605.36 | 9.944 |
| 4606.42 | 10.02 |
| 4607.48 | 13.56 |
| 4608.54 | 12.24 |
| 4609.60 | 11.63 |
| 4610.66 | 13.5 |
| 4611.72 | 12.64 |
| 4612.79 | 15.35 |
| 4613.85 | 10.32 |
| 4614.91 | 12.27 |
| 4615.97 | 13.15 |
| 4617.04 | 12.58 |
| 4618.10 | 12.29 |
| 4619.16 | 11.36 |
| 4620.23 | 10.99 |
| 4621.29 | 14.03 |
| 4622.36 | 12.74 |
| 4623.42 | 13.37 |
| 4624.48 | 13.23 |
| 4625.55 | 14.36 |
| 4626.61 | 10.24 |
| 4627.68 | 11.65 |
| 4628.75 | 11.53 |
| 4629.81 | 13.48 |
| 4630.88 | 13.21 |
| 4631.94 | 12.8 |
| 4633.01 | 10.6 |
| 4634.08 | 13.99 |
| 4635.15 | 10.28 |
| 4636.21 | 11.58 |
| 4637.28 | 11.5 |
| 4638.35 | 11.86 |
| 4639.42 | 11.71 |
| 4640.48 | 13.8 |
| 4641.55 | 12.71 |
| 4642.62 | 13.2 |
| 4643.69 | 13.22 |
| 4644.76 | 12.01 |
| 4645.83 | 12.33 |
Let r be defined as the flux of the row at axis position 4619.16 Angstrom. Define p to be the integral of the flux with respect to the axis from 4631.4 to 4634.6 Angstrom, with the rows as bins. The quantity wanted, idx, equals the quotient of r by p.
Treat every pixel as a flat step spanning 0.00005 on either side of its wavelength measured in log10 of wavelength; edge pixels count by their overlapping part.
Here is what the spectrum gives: 0.28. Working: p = 40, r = 11.36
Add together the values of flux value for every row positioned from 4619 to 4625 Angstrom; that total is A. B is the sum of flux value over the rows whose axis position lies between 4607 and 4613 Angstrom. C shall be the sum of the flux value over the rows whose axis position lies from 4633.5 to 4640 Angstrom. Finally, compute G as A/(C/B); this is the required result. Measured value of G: 84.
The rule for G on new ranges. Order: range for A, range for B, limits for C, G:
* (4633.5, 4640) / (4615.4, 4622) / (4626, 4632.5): 72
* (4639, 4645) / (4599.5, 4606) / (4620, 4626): 71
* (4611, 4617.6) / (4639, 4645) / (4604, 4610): 84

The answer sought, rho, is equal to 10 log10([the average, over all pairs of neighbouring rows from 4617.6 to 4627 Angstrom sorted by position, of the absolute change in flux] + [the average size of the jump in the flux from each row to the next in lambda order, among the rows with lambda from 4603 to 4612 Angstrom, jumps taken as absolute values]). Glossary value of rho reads 4.5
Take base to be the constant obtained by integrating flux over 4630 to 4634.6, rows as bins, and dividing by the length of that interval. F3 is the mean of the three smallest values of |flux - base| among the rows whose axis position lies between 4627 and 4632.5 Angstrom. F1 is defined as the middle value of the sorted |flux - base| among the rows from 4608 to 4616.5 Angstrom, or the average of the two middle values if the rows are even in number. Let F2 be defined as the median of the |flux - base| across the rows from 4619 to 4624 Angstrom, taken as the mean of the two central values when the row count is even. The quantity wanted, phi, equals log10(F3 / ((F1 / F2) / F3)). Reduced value -0.34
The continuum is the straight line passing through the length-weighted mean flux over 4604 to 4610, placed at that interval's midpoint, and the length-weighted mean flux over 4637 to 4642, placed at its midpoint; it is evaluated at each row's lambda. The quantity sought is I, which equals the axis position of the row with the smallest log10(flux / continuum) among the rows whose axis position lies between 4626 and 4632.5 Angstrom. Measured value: 4626.61 Angstrom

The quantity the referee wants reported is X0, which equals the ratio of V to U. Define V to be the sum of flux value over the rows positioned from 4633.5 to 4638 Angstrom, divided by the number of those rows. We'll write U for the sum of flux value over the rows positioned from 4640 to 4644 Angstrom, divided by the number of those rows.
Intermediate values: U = 13.2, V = 11.8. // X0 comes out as 0.89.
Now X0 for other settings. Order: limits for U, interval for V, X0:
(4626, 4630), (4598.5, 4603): 1.16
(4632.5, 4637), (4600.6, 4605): 1.10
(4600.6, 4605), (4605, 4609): 0.90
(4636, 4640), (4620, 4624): 1.10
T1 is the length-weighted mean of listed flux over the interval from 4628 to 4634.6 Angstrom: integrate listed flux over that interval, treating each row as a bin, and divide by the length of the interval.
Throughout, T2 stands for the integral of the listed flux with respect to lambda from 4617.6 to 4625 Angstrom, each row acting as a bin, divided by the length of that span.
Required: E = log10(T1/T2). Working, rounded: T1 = 12.6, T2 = 12.6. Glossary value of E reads -0.001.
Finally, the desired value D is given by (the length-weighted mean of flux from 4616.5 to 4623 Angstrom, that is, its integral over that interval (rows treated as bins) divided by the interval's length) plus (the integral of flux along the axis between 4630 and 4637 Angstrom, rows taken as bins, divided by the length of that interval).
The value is 24.5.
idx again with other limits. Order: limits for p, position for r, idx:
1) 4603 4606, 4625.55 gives 0.43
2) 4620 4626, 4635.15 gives 0.13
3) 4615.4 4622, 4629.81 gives 0.16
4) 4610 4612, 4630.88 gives 0.51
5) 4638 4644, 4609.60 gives 0.15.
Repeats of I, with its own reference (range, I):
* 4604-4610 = 4605.36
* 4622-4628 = 4626.61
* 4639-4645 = 4639.42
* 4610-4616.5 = 4613.85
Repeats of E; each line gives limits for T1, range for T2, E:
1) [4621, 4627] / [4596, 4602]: -0.038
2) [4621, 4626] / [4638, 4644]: 0.024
